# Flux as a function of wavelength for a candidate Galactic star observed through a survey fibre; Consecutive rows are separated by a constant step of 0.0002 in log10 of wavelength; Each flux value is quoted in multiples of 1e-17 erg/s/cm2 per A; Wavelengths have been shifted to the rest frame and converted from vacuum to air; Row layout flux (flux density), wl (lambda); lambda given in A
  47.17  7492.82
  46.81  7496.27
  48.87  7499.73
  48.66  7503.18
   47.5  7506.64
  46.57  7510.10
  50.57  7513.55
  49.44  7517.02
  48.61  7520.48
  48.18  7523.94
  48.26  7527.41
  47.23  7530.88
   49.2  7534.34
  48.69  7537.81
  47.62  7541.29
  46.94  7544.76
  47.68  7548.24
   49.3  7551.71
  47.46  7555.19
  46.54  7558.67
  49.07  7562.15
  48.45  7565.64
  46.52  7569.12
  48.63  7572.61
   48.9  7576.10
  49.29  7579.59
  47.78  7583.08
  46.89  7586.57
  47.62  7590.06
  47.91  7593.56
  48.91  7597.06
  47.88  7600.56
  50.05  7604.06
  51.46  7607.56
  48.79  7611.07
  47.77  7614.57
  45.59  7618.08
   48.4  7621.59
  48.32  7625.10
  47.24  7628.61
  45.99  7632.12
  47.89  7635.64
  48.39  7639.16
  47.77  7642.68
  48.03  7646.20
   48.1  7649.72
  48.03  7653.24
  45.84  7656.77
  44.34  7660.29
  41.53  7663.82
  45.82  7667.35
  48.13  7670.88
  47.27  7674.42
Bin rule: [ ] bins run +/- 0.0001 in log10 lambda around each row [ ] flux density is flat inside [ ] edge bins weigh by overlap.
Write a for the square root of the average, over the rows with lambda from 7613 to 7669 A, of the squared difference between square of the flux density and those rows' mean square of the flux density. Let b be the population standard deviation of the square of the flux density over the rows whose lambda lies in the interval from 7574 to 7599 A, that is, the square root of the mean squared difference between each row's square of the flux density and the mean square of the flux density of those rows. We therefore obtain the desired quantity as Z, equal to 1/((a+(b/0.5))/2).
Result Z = 0.0062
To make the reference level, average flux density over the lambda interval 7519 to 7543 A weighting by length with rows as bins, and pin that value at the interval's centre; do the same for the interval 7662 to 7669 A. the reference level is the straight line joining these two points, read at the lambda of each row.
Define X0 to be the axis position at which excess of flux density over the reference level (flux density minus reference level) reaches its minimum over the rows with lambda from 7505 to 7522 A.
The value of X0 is 7510.10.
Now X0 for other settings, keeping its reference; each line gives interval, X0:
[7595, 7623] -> 7618.08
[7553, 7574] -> 7558.67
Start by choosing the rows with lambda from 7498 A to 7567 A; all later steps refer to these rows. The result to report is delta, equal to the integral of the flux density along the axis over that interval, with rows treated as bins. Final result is 3328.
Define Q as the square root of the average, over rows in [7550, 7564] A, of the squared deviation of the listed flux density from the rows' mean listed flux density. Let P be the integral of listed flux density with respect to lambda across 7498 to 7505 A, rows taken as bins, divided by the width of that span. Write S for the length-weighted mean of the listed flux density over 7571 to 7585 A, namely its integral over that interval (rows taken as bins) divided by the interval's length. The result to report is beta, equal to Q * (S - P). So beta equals -0.1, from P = 48.73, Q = 1.14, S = 48.64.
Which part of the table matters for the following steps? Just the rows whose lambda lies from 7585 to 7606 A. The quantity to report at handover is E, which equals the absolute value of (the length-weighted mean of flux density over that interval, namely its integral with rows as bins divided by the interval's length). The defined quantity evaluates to 48.3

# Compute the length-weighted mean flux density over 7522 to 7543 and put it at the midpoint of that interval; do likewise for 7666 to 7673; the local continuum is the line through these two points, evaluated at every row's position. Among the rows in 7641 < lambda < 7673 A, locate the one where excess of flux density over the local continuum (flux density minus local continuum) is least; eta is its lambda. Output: 7663.82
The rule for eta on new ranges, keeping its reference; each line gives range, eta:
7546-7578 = 7558.67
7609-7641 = 7618.08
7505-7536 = 7510.10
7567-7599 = 7569.12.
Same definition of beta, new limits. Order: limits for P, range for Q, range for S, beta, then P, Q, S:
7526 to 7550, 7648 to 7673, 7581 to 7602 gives -0.2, 47.95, 2.26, 47.86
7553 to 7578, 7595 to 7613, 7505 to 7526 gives 0.6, 47.96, 1.23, 48.48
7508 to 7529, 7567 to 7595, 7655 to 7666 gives -4.1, 48.59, 0.90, 43.98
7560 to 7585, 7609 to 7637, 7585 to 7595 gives -0.9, 48.33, 1.08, 47.47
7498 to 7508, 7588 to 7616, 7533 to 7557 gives -0.3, 48.36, 1.26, 48.10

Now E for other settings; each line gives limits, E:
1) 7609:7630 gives 47.7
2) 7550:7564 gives 48.1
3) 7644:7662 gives 46.9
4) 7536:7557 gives 47.9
